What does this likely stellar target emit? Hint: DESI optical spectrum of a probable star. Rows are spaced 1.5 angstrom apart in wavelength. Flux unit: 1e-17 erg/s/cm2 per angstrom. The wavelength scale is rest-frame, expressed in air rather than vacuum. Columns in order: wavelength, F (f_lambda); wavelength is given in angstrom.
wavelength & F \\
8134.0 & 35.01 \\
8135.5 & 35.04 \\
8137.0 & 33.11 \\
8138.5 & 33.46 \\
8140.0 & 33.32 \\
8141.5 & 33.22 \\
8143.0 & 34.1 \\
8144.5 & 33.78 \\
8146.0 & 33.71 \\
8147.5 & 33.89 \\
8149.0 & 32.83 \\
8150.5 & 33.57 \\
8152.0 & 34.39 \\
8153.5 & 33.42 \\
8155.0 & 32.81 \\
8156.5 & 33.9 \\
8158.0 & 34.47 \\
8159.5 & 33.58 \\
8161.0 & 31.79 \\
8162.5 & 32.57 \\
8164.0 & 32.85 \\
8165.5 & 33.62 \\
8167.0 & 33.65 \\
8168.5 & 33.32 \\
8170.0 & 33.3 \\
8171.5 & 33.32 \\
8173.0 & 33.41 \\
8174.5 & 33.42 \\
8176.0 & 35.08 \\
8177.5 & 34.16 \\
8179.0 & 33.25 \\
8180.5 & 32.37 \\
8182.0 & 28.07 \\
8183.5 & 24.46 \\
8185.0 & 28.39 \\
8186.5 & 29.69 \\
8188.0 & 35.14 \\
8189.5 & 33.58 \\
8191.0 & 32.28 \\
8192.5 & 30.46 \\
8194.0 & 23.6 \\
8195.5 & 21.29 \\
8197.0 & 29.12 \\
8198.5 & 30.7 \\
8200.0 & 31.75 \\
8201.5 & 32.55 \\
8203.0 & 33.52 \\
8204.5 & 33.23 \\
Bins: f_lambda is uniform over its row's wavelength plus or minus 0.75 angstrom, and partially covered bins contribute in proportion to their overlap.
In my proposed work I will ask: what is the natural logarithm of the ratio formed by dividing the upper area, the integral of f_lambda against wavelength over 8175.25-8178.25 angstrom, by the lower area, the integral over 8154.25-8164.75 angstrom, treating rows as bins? -1.21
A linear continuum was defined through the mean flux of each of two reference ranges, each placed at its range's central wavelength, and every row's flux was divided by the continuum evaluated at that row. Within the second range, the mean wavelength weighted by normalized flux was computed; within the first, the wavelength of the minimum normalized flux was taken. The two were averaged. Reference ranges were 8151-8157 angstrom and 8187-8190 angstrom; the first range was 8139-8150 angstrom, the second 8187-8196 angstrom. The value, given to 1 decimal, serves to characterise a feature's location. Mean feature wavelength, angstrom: 8170.2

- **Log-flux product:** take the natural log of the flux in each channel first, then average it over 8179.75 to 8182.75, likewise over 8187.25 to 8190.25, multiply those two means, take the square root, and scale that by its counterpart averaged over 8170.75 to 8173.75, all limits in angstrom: 12.2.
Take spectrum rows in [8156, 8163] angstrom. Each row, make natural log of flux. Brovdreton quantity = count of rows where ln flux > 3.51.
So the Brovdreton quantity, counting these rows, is 3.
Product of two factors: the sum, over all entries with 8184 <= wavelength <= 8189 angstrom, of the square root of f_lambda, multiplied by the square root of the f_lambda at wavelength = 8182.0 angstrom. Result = 89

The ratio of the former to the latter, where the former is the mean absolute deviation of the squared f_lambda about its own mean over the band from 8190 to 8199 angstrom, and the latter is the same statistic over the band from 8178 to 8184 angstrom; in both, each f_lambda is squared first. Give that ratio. 1.0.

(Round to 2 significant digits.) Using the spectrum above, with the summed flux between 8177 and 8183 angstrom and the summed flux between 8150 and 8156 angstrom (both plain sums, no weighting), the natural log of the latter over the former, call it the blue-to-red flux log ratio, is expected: 0.048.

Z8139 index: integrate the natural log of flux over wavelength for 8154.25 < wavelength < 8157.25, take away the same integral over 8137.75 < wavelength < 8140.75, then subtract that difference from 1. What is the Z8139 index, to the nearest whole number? 1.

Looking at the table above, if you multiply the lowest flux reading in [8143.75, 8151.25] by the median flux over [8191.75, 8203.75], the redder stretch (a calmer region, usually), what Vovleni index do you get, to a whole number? 1004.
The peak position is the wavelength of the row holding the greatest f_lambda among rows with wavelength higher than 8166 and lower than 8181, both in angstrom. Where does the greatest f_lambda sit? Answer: 8176.0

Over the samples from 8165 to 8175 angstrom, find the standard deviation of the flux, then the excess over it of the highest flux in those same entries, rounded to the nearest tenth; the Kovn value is 33.5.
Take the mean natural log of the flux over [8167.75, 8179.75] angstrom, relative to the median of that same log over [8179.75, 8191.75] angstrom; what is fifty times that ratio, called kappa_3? 51.2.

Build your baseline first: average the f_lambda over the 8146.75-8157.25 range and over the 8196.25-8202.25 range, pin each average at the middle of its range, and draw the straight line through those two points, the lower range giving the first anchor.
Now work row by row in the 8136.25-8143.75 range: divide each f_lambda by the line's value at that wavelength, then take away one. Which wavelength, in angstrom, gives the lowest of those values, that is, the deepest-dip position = 8137.0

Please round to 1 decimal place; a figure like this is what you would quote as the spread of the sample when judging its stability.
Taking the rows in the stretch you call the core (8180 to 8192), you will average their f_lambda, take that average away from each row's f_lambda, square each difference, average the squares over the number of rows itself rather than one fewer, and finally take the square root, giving 3.3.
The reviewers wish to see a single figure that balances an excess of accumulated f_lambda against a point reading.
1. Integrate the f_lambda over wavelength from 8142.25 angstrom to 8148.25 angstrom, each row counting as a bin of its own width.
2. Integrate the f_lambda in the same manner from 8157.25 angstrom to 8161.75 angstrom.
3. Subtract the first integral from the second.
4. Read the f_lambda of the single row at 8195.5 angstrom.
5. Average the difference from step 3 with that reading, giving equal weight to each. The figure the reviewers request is -16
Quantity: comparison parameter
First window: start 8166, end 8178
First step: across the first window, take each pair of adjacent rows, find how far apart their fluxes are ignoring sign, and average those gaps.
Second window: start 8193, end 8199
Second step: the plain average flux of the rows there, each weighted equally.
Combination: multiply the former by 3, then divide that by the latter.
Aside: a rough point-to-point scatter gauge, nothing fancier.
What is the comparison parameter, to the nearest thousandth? 0.050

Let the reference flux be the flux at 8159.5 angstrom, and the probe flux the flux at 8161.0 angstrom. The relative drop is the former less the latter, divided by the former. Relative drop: 0.053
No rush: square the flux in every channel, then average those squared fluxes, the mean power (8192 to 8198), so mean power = 697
